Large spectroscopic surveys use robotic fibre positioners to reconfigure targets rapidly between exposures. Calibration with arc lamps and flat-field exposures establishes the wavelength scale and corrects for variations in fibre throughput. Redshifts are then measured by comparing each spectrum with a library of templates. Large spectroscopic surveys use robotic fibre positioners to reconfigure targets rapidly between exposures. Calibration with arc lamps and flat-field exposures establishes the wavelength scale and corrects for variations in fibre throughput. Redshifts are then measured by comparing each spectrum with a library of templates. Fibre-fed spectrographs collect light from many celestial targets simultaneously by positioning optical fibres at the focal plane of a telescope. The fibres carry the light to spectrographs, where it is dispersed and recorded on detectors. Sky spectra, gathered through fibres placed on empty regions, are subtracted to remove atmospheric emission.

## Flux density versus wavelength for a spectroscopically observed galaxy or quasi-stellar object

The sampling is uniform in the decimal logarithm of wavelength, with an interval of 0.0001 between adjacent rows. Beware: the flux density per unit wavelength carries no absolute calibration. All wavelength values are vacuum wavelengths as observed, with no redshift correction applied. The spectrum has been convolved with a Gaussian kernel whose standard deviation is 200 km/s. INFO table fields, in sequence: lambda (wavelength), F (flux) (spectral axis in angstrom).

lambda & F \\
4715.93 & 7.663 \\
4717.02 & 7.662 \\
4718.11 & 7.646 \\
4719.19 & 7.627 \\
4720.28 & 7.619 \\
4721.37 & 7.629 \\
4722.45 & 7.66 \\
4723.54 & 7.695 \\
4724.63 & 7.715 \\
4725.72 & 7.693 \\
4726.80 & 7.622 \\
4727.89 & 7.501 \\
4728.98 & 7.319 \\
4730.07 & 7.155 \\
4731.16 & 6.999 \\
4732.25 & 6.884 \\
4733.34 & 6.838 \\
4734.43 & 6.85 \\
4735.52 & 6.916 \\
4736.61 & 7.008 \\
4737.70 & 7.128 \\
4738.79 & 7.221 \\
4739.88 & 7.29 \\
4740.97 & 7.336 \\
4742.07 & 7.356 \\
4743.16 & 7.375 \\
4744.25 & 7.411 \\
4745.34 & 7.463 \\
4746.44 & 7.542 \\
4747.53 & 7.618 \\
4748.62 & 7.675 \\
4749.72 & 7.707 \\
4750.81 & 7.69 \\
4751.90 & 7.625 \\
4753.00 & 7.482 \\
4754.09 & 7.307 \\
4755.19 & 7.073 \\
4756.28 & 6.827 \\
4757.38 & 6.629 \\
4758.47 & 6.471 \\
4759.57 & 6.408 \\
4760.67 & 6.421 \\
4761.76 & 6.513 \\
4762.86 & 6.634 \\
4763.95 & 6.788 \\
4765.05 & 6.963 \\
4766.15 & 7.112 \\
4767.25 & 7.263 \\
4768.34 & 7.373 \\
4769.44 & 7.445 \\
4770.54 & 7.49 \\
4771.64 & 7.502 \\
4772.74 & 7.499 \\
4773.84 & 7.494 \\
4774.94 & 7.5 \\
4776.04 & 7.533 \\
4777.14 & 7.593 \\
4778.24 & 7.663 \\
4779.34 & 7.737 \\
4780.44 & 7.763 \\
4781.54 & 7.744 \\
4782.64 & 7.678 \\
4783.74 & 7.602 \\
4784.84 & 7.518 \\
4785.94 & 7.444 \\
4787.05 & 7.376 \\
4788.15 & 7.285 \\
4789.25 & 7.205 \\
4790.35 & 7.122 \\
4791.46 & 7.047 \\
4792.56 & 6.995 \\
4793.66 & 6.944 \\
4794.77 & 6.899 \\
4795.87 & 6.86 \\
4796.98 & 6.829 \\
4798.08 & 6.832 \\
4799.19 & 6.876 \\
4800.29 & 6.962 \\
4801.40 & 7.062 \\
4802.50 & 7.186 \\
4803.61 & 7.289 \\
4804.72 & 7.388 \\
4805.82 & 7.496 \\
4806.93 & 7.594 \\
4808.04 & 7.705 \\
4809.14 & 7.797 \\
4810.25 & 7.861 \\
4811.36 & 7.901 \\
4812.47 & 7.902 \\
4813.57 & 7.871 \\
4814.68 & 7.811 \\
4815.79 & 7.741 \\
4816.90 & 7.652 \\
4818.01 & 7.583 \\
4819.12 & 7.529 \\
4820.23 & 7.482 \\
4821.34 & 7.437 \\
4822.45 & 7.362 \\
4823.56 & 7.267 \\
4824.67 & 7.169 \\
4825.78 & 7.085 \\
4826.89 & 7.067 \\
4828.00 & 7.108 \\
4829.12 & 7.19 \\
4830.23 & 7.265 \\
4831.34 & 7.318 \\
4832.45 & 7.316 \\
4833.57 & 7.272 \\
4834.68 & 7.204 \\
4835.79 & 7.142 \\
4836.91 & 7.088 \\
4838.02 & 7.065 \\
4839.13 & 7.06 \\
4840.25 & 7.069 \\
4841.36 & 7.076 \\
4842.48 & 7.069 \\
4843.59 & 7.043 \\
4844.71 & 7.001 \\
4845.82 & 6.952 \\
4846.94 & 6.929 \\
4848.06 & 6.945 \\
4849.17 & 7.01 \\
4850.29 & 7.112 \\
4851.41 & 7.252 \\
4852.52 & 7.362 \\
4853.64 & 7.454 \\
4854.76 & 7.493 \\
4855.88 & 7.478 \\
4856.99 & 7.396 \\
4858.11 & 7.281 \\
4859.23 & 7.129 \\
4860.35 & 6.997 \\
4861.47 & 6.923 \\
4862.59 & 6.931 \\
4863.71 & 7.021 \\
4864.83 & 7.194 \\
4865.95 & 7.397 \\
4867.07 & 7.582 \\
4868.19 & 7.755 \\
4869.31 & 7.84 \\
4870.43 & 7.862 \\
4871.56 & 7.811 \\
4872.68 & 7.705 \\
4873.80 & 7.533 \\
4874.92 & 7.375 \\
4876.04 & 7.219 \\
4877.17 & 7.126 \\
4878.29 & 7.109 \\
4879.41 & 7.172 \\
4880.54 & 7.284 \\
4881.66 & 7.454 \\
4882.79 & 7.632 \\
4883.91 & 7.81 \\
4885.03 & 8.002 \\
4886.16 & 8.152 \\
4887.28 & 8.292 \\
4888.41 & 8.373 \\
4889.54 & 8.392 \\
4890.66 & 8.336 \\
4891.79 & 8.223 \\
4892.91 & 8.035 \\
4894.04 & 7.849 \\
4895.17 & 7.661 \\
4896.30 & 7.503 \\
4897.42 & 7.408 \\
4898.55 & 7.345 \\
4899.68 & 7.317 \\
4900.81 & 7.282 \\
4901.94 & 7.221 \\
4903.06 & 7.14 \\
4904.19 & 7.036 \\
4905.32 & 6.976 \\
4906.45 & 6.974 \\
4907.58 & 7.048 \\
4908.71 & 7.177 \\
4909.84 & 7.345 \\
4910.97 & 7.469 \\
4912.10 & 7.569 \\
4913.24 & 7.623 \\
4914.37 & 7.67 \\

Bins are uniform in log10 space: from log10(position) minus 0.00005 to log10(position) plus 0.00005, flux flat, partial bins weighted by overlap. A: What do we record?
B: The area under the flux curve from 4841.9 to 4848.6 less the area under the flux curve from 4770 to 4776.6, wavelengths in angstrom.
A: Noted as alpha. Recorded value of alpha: -2.7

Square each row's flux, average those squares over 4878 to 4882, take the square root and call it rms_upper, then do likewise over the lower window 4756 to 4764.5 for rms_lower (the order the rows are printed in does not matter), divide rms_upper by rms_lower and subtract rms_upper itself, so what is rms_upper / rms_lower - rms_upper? -6.2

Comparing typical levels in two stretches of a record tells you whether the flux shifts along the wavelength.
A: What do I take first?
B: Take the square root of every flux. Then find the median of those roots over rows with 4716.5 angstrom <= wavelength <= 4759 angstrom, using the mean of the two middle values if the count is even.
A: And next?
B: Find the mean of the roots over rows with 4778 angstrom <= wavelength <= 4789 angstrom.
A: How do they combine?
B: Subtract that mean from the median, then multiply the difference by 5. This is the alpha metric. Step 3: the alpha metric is -0.15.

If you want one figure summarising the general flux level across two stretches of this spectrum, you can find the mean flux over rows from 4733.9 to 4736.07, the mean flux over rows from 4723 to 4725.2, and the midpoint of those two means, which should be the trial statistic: 7.29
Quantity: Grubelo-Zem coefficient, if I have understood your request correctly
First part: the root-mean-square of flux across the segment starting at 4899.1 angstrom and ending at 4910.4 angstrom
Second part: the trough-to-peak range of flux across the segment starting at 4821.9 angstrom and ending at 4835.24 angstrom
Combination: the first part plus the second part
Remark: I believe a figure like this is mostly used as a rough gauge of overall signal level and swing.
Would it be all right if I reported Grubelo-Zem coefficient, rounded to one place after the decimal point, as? 7.4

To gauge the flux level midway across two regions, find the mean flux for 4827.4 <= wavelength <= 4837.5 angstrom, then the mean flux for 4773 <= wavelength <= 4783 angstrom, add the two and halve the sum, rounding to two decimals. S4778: 7.42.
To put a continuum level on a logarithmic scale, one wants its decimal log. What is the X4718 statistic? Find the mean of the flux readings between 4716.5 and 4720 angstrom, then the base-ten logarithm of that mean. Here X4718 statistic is 0.883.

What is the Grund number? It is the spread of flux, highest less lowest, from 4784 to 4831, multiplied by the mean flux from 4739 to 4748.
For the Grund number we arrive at 8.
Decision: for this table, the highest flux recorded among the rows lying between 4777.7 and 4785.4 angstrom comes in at 7.763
